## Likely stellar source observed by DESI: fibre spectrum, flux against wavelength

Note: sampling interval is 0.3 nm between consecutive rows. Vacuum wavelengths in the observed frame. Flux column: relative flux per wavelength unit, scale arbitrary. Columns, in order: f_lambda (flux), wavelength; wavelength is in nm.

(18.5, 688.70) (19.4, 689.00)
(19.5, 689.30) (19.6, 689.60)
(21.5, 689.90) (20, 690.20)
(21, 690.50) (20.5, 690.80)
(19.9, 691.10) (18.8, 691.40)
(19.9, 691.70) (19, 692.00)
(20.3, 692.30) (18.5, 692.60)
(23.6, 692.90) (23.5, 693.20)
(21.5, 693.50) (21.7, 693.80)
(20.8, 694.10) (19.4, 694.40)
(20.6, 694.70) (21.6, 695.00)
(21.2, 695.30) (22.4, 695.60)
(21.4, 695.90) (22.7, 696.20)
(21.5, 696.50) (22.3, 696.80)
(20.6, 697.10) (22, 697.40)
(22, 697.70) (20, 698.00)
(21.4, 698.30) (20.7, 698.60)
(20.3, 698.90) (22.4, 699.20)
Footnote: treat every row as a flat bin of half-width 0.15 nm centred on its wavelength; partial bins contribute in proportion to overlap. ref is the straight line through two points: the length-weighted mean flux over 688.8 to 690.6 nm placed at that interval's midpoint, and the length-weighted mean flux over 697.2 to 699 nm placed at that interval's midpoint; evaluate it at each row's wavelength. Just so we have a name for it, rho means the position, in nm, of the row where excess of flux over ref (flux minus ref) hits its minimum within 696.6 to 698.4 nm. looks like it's 698.00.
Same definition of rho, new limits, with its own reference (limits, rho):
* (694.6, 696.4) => 694.70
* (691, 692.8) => 692.60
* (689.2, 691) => 689.30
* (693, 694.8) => 694.40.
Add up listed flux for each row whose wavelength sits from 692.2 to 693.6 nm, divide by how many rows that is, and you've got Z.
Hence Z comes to 21.5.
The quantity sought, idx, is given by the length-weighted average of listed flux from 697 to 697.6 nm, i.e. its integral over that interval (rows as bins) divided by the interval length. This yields 21.4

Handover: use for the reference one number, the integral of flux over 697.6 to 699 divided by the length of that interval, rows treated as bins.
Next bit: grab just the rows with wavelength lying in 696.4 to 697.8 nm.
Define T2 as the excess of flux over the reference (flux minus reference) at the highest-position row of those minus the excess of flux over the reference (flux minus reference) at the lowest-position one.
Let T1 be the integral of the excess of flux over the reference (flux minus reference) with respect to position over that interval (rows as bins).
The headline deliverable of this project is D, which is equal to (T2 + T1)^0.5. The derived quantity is 1.3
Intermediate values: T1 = 1.1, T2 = 0.5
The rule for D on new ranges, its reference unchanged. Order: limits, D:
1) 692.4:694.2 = 1.9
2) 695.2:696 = 0.9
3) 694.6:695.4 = 0.9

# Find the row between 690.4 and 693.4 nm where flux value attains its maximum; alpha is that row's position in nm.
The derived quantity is 692.90 nm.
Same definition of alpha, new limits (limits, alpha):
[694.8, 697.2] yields 696.20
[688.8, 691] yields 689.90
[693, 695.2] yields 693.20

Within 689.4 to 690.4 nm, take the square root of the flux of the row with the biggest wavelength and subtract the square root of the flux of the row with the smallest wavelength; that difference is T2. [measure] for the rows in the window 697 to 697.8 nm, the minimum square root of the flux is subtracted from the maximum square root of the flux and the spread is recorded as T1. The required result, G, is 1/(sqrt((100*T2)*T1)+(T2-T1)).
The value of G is 1.39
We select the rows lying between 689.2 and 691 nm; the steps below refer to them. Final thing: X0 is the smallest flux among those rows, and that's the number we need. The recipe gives 19.5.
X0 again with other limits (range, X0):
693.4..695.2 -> 19.4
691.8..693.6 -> 18.5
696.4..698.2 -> 20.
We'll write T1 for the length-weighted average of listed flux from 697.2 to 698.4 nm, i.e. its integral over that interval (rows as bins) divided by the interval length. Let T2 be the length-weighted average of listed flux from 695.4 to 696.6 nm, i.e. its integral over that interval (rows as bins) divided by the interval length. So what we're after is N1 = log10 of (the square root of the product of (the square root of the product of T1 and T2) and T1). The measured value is 1.33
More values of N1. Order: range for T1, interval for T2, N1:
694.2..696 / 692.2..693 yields 1.32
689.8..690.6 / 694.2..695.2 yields 1.32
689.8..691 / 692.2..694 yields 1.32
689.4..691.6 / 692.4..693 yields 1.31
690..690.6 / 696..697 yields 1.32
